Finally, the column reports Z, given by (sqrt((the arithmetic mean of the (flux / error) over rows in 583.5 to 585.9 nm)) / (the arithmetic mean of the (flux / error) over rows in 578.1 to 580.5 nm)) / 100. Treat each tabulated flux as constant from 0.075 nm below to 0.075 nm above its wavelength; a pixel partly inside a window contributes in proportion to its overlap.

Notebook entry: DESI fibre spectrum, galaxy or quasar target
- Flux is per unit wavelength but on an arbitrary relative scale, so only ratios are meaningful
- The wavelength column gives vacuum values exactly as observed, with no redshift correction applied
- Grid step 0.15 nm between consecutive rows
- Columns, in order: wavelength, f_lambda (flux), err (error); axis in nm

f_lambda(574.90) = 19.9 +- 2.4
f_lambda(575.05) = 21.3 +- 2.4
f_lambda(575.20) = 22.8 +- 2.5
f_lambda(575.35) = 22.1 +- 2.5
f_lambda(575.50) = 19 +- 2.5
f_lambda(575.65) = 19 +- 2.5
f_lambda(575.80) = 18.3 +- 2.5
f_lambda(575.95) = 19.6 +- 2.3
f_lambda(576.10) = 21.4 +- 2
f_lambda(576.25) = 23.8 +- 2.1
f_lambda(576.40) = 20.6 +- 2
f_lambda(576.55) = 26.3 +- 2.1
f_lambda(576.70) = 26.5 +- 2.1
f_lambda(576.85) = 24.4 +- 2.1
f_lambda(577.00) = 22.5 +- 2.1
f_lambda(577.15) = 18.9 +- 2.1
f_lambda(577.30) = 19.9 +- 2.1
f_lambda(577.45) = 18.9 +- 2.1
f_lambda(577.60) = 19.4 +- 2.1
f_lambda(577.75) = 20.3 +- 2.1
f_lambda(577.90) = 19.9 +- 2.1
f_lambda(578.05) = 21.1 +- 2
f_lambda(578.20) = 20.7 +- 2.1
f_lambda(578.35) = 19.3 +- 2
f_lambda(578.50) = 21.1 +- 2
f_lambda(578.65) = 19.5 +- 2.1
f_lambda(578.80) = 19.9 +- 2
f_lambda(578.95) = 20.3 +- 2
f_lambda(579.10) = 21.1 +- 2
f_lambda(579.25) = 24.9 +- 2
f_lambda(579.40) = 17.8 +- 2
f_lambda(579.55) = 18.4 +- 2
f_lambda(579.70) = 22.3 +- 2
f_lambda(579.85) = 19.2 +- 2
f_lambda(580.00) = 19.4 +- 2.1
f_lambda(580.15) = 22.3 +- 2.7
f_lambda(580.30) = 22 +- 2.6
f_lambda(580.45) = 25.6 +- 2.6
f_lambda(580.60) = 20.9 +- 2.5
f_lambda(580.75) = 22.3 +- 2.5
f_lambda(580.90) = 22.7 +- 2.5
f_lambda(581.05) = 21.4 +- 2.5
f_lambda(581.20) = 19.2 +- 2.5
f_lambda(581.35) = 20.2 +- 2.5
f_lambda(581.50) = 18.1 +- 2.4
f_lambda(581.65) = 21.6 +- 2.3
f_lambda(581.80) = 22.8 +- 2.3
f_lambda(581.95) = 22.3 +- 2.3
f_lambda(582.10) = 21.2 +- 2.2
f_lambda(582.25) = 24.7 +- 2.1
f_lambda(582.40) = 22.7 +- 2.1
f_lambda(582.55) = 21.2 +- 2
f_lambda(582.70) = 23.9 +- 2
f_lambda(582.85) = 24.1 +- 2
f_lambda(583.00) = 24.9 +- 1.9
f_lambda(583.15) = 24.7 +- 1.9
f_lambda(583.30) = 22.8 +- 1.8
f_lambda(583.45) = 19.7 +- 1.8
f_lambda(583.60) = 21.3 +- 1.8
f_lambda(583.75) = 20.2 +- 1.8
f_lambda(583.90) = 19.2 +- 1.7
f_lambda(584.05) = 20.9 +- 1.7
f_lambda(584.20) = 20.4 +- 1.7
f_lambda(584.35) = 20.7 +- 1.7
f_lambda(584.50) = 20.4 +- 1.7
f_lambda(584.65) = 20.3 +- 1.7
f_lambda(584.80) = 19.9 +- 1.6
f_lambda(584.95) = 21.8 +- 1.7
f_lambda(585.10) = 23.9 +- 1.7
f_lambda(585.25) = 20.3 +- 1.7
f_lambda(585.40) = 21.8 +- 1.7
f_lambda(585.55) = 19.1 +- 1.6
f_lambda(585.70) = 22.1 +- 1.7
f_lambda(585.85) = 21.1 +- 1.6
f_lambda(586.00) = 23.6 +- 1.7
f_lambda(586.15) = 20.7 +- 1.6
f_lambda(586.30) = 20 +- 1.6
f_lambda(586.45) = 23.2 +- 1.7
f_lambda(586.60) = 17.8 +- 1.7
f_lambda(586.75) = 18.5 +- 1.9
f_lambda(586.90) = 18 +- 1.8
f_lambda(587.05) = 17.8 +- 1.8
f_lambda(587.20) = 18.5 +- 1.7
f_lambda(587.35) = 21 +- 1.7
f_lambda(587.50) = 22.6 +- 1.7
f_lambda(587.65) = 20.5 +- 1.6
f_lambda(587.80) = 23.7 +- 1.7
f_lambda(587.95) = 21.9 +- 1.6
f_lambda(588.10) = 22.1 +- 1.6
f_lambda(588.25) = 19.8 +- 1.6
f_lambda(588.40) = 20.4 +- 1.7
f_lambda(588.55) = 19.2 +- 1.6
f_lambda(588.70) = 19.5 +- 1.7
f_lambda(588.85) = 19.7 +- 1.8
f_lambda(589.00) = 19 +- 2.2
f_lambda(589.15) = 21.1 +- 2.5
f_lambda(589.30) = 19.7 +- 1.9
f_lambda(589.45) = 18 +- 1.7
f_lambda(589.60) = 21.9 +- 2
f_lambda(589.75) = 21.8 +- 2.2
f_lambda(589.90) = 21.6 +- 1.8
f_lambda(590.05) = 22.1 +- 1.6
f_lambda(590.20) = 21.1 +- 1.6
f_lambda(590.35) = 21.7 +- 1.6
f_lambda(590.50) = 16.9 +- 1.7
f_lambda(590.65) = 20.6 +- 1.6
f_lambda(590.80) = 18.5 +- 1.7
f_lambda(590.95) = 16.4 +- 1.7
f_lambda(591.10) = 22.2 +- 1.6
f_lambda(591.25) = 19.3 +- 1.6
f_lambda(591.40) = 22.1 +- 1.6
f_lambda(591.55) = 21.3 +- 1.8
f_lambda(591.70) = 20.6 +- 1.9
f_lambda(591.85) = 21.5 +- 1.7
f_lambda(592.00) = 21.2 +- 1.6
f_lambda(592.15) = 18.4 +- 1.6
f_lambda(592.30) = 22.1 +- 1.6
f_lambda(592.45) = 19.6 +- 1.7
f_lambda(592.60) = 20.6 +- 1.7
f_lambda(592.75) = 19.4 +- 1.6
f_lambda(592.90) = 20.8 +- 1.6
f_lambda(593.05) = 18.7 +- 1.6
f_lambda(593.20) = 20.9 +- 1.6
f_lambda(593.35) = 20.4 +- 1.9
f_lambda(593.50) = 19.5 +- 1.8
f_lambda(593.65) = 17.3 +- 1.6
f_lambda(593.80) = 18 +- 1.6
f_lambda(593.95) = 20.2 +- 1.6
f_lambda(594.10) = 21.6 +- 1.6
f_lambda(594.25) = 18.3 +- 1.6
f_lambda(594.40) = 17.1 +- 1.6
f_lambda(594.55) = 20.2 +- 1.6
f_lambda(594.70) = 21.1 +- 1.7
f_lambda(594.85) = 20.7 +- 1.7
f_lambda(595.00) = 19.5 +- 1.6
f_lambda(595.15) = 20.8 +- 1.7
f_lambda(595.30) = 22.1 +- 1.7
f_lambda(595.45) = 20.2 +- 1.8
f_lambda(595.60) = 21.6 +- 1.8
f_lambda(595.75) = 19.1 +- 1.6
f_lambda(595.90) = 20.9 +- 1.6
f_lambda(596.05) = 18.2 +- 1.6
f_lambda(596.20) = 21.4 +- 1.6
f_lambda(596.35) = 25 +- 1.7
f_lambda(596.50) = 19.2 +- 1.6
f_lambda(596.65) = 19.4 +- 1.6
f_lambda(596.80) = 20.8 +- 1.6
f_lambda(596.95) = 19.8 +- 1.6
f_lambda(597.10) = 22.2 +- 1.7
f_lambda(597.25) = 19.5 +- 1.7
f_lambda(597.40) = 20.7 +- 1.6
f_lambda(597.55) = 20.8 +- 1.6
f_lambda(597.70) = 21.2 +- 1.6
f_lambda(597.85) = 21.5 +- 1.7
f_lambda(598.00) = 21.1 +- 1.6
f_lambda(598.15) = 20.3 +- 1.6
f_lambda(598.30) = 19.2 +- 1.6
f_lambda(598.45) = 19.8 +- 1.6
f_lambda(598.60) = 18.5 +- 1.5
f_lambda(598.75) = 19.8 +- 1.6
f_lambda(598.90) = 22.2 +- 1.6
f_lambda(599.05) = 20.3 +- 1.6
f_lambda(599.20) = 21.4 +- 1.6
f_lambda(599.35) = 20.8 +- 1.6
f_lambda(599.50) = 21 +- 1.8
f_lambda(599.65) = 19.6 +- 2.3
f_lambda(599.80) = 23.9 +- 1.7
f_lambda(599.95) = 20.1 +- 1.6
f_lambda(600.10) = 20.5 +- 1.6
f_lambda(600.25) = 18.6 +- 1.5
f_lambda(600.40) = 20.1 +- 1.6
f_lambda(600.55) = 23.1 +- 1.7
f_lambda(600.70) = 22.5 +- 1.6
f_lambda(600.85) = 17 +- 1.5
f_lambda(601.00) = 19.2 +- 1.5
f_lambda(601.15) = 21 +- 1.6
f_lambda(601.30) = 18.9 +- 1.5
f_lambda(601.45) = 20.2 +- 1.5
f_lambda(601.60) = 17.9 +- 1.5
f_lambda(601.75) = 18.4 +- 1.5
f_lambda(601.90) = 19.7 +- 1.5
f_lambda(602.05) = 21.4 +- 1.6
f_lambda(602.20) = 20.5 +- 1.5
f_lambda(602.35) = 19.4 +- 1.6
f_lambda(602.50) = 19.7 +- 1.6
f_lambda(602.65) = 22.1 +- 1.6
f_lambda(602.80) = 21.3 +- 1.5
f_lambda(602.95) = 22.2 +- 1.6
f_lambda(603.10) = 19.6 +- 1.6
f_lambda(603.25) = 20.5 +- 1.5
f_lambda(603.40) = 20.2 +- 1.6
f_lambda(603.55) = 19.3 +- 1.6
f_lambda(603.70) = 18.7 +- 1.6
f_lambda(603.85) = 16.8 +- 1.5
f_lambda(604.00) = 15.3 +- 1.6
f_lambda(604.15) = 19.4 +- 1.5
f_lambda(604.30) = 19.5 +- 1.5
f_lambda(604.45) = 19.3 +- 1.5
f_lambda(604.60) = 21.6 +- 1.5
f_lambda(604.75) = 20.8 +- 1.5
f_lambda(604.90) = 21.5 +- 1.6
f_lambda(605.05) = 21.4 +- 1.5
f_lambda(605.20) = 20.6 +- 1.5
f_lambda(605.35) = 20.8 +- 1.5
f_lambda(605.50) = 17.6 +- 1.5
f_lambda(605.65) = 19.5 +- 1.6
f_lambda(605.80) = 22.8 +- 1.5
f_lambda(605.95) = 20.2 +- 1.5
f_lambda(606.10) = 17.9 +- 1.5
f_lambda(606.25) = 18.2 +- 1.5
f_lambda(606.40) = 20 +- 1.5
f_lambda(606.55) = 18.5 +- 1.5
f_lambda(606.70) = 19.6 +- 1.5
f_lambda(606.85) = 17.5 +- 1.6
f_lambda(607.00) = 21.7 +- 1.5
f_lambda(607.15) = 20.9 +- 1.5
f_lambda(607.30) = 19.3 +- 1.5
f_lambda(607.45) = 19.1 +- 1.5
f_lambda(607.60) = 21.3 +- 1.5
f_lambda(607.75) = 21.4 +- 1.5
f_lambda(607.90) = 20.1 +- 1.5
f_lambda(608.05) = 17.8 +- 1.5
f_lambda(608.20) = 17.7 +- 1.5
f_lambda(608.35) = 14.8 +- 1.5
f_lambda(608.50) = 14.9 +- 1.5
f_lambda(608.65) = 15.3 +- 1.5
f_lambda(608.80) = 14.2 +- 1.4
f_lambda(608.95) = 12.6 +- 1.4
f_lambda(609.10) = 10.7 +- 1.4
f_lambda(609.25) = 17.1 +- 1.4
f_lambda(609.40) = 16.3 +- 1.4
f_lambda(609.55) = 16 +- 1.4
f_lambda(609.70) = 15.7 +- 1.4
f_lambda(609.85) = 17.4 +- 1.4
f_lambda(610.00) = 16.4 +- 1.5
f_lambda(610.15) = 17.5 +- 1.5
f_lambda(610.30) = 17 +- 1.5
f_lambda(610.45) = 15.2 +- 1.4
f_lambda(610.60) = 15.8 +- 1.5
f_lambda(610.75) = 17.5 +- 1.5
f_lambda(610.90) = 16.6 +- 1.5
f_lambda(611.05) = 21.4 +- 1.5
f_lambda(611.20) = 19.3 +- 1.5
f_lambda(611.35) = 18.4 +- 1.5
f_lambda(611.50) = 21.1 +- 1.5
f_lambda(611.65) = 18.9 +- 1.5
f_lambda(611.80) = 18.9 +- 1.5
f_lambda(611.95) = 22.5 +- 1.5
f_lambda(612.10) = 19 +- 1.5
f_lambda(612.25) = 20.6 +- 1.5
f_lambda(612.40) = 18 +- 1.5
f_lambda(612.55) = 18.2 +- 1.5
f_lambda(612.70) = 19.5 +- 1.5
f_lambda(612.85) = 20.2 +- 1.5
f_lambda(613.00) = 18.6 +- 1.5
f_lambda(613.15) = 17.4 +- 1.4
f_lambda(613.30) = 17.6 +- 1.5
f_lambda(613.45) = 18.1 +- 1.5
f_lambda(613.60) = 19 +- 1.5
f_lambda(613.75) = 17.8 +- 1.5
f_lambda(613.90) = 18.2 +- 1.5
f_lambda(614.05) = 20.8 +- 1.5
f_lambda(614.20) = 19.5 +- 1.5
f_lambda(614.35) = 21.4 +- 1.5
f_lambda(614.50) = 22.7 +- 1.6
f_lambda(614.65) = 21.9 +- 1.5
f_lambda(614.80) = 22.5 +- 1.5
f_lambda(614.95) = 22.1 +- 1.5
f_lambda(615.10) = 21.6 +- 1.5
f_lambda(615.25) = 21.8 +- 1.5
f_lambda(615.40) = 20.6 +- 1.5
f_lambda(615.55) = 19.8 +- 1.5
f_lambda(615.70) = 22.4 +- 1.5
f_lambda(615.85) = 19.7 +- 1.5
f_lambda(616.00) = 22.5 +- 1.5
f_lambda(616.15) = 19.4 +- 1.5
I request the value 0.0036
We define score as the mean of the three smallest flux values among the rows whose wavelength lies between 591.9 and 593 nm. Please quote 19.1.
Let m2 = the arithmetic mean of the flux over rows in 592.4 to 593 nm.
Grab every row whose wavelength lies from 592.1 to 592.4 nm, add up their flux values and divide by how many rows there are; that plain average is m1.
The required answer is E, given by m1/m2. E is 1.01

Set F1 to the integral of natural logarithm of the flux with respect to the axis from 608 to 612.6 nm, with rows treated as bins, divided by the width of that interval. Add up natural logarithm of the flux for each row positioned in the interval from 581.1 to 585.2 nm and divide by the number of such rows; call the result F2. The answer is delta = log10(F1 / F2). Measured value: -0.035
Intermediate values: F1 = 2.83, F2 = 3.07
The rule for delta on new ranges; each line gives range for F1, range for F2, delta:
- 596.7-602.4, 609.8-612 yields 0.016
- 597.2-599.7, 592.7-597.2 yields 0.003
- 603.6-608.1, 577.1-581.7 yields -0.007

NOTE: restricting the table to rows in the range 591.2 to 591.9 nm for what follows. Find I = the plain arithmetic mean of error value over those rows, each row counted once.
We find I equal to 1.72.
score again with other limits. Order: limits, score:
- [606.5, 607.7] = 18.4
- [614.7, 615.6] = 20.7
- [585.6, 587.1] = 17.9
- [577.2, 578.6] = 19.2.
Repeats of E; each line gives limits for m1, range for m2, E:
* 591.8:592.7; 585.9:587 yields 1.02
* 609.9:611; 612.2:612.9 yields 0.86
